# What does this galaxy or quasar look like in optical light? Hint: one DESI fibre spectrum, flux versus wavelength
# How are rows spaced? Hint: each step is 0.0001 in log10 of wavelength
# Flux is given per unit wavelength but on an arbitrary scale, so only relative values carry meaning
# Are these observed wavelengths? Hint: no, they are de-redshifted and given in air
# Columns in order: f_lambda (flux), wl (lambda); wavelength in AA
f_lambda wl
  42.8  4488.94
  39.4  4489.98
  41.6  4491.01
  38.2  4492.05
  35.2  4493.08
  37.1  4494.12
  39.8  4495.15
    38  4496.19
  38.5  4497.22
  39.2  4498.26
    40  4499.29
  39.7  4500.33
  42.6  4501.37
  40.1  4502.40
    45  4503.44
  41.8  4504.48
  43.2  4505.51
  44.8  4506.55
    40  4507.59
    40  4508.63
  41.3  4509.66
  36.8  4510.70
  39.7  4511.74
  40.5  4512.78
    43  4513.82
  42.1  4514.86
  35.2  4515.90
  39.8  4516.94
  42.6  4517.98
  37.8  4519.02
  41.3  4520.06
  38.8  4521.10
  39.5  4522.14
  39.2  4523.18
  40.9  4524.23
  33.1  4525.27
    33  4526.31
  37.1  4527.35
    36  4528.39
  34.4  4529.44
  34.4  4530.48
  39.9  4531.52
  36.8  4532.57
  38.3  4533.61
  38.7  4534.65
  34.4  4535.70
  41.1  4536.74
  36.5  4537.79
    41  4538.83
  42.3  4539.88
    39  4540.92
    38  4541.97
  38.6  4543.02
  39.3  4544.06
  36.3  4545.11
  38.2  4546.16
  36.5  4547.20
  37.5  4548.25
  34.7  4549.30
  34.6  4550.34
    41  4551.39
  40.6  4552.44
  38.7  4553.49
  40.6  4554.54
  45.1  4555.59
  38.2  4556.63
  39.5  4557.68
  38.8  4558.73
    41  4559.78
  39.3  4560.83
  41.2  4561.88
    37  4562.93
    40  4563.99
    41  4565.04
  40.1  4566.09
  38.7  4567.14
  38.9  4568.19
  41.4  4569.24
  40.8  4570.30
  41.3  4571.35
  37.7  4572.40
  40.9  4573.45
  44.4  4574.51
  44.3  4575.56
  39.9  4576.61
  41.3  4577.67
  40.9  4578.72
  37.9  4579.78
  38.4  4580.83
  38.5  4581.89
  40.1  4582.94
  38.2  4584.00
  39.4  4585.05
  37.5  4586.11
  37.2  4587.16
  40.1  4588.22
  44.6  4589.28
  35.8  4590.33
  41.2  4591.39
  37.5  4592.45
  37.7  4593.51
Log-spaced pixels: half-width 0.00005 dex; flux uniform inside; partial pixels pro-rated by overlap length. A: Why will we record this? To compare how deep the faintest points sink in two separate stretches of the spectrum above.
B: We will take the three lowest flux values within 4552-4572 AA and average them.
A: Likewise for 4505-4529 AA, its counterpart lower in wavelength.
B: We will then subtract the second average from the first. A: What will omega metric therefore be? 4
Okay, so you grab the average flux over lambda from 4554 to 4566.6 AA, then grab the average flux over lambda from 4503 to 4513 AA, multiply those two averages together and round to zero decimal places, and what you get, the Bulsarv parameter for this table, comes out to 1659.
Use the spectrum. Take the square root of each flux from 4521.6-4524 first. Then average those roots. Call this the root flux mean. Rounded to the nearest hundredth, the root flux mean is 6.27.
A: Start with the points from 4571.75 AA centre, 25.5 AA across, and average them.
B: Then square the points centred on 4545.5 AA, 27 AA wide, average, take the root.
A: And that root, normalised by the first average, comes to 0.96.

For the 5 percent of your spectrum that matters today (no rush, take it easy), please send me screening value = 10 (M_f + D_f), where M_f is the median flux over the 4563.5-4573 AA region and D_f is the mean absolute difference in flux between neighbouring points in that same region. 414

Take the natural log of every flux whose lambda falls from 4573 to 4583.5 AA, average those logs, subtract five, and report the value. -1.30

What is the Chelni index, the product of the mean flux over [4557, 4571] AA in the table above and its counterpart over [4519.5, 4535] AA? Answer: 1490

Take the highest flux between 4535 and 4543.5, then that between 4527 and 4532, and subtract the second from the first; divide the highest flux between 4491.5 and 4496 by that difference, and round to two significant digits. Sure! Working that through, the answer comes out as 17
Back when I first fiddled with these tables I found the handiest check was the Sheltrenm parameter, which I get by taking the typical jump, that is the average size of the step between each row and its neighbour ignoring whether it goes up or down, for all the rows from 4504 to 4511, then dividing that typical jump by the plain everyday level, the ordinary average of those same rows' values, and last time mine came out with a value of 0.055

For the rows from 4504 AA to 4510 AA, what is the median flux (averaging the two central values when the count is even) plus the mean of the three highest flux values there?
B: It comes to 84.8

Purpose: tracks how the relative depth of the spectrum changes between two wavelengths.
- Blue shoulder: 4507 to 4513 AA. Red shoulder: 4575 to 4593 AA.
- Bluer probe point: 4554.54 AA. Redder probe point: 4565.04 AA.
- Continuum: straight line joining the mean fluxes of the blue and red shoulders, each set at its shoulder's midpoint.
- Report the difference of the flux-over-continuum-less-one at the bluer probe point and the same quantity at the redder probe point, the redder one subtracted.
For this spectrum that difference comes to -0.011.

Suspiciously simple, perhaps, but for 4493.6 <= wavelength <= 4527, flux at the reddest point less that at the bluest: -4.1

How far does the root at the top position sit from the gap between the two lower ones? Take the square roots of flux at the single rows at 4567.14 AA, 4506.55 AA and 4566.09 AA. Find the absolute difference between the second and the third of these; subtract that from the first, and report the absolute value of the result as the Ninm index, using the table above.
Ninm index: 5.86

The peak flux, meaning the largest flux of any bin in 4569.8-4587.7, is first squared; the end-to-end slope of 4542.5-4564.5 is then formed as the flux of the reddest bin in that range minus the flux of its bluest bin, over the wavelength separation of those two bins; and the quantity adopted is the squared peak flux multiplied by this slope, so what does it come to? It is 132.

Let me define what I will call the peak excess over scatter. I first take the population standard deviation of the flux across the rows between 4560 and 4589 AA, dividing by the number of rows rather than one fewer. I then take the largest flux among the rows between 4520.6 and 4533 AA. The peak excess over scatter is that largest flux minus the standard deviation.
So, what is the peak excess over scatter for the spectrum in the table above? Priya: 39.1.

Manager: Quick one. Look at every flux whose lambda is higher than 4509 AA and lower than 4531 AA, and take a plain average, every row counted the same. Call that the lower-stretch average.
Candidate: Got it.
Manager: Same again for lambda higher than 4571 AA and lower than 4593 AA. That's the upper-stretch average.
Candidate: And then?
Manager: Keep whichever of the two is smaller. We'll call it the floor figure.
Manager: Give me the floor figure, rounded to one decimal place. 38.4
